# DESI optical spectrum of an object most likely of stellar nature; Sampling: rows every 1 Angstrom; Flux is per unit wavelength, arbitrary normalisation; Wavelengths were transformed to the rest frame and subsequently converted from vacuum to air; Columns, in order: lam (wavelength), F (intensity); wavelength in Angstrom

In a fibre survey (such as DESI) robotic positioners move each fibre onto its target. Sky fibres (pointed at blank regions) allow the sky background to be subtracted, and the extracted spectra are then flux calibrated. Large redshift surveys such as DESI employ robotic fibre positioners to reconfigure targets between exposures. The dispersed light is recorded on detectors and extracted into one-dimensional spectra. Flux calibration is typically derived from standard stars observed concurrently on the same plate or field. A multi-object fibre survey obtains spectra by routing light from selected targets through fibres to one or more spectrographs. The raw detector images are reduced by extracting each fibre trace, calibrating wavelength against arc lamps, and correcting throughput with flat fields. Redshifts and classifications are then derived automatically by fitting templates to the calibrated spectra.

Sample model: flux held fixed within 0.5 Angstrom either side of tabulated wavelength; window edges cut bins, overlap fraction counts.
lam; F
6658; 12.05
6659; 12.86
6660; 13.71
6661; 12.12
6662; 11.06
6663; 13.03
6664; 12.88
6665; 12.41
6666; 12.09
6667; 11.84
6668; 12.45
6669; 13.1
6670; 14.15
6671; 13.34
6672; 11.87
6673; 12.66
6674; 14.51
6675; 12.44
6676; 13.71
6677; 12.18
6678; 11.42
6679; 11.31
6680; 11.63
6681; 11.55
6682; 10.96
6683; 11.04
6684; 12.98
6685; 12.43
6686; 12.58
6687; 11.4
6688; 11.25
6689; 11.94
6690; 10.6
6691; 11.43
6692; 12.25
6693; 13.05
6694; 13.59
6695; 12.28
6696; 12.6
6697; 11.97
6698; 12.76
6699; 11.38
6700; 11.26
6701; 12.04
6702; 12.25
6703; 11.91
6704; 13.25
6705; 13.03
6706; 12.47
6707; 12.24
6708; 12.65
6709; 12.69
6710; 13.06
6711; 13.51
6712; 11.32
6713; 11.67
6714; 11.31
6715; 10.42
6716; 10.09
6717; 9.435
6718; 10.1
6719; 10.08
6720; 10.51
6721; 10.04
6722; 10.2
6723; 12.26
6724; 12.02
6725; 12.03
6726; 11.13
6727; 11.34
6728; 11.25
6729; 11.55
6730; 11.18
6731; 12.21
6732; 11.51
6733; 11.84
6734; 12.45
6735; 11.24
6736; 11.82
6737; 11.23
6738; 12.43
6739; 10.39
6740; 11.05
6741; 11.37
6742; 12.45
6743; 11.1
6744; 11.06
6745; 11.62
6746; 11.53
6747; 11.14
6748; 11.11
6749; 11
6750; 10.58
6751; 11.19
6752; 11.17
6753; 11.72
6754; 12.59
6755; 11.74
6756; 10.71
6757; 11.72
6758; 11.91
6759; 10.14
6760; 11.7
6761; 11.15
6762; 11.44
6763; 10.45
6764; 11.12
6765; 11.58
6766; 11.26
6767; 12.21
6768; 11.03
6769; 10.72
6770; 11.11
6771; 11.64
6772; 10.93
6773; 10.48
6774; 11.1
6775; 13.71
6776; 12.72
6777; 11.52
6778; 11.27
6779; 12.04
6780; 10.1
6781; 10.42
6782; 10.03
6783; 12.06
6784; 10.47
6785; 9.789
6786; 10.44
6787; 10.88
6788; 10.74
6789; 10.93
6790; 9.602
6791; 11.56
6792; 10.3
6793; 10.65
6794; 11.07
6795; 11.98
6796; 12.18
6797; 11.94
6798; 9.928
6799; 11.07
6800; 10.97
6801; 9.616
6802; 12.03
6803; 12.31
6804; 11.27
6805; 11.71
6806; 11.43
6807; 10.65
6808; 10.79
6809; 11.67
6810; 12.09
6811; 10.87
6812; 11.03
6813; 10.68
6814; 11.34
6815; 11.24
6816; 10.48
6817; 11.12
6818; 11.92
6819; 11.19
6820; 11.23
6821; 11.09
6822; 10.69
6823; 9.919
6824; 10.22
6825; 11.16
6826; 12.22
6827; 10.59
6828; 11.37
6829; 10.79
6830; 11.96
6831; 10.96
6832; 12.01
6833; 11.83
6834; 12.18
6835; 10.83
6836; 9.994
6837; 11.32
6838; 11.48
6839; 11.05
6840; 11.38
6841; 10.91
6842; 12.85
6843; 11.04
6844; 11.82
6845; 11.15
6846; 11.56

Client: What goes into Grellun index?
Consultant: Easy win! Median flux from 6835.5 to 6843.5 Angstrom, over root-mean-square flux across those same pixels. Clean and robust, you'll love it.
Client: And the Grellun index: 0.99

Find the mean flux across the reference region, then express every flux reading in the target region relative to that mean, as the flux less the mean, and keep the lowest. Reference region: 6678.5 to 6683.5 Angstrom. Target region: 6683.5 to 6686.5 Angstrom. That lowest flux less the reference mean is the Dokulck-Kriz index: 1.1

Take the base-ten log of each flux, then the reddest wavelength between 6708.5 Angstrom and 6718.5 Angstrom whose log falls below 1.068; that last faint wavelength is 6718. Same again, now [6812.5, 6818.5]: 6817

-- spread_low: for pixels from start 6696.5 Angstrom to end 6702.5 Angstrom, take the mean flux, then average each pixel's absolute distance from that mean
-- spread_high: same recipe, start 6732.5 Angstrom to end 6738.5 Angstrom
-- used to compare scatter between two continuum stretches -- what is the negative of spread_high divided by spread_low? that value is -1.0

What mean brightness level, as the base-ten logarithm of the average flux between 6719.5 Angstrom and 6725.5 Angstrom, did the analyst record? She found 1.05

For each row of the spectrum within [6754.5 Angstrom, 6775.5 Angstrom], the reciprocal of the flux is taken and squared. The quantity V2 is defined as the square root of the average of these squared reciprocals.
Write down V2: 0.0888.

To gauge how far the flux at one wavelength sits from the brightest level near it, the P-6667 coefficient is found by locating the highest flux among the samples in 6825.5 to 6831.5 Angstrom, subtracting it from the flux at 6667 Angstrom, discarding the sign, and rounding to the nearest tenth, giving 0.4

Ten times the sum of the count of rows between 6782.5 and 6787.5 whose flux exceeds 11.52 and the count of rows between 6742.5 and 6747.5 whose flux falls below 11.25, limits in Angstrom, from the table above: 40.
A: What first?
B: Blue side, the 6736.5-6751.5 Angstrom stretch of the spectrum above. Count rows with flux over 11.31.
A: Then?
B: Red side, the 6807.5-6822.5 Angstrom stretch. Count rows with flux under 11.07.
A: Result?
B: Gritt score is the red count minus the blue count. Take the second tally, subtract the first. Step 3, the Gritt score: 1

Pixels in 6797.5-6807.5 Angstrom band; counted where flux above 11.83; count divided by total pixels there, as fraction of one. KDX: 0.200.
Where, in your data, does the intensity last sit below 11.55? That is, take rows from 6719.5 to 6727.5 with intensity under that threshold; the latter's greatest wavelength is 6727 Angstrom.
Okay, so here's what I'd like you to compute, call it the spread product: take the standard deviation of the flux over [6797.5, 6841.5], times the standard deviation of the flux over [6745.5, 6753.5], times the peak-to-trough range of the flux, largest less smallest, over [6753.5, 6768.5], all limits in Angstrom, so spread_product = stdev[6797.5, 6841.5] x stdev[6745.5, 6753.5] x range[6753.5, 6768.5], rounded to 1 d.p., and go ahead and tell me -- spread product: 0.5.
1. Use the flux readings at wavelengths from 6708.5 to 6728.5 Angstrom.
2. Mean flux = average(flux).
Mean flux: 11.2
